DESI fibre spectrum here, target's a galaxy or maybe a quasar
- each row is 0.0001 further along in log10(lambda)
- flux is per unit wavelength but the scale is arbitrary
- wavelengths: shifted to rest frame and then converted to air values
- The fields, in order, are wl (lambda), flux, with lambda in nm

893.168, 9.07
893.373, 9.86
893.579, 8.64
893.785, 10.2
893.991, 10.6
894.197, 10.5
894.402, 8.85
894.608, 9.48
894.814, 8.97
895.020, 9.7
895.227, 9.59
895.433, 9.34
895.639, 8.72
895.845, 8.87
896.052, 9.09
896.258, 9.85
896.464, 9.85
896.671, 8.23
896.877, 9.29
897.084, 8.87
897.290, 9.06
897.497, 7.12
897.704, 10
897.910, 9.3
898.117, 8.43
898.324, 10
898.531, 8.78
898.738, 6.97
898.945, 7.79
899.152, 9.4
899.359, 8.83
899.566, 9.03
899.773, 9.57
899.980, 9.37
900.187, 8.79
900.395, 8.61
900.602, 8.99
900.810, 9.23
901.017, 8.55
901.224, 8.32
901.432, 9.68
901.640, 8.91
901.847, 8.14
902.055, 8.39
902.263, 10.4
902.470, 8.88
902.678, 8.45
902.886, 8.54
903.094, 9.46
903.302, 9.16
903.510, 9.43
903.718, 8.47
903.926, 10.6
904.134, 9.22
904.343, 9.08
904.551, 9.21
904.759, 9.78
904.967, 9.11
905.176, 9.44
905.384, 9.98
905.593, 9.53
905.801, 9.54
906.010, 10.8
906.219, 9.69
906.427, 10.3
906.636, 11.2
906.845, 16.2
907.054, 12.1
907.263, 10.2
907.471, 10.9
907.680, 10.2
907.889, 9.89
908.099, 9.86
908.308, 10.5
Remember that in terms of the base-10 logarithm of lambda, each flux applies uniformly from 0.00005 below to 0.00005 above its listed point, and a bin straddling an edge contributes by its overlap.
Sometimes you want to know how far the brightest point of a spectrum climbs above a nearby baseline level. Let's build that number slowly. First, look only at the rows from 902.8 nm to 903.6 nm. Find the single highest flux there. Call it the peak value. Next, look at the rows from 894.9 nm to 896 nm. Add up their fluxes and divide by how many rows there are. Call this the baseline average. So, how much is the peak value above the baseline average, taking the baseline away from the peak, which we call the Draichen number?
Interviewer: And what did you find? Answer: 0.2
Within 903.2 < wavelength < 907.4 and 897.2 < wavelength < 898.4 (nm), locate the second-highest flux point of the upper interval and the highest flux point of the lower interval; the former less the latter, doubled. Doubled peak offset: 4.2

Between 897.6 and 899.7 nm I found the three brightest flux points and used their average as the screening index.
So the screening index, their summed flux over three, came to 9.8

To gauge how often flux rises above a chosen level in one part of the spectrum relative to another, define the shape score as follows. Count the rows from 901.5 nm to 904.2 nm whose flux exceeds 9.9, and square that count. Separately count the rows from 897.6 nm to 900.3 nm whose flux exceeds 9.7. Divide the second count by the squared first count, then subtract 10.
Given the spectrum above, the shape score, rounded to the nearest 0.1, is -9.5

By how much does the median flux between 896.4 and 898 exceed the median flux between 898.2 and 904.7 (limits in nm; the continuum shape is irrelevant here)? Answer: 0.2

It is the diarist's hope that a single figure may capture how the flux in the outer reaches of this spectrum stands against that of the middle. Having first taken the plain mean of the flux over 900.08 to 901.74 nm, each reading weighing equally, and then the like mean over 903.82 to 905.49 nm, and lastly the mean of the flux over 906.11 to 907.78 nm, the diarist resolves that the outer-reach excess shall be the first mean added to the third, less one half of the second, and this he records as 15.5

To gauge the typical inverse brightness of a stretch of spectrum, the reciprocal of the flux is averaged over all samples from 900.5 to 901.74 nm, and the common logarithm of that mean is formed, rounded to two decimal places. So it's -0.95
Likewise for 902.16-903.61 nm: -0.96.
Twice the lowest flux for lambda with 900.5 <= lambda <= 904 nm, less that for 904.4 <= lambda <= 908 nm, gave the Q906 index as 7.2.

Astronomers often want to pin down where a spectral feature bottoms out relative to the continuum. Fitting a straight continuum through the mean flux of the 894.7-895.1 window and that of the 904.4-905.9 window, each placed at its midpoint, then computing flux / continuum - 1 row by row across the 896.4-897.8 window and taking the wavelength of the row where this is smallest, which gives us 897.497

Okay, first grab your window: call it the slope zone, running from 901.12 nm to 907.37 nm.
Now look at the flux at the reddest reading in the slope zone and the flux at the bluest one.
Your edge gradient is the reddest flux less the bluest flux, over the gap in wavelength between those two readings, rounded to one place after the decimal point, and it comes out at 0.3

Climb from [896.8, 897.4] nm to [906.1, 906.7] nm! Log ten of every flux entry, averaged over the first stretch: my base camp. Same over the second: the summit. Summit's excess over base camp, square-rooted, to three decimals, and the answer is 0.242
